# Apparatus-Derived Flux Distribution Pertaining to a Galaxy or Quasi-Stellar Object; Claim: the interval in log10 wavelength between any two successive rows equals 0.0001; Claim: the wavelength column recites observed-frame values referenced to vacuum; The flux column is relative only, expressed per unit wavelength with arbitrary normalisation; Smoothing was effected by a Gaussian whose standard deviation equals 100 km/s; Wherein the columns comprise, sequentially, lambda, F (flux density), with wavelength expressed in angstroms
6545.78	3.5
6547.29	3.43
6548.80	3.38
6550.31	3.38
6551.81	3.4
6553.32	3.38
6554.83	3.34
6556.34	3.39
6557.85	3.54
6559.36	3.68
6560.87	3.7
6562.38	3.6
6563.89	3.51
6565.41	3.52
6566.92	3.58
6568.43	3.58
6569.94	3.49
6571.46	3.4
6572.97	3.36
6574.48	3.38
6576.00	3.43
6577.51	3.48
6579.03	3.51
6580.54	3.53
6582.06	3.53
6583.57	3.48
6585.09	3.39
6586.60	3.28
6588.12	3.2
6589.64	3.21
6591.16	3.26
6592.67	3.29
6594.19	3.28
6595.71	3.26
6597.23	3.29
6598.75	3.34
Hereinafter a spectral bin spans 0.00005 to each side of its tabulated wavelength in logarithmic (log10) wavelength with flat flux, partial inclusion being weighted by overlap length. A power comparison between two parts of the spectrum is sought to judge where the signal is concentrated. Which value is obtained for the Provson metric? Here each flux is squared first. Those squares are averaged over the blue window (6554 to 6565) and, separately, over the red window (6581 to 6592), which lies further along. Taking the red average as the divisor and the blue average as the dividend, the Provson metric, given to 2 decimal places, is 1.12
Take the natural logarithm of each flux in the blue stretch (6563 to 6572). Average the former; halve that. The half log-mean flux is 0.628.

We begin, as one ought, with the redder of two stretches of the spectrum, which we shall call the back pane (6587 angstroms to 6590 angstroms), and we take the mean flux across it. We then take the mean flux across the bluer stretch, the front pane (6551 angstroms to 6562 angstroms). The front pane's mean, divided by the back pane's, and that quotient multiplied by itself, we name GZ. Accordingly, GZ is 1.19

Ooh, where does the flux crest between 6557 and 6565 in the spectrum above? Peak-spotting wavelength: 6560.87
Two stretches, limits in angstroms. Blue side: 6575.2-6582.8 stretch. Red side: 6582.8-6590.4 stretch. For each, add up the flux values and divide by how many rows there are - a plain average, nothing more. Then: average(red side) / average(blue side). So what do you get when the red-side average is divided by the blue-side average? 0.95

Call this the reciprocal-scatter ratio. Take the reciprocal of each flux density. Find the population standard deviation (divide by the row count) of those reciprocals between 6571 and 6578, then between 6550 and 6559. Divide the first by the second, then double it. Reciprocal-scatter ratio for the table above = 1.35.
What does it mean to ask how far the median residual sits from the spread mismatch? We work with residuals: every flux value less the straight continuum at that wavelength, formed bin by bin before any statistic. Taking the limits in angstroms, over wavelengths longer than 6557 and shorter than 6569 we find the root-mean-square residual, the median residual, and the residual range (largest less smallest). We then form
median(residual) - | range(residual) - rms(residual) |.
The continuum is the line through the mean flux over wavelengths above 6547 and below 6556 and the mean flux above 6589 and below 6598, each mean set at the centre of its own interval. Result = 0.18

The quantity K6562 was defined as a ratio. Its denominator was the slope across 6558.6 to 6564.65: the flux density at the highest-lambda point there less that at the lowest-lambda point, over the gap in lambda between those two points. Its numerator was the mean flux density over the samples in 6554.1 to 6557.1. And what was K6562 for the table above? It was -90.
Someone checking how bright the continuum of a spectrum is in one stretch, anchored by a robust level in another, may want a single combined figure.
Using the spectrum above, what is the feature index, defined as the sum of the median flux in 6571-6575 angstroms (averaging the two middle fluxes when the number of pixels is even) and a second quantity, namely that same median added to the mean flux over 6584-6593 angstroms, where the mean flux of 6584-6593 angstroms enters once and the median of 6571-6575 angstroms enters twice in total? 10.0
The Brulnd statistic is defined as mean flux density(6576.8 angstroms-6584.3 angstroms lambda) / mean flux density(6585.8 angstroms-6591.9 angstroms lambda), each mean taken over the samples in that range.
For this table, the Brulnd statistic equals 1.08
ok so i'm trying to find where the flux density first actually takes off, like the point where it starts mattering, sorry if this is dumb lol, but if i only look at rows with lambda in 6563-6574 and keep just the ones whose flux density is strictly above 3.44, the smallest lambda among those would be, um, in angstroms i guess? 6563.89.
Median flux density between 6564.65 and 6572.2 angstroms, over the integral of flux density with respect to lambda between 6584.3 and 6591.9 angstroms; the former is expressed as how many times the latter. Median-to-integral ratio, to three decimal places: 0.142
